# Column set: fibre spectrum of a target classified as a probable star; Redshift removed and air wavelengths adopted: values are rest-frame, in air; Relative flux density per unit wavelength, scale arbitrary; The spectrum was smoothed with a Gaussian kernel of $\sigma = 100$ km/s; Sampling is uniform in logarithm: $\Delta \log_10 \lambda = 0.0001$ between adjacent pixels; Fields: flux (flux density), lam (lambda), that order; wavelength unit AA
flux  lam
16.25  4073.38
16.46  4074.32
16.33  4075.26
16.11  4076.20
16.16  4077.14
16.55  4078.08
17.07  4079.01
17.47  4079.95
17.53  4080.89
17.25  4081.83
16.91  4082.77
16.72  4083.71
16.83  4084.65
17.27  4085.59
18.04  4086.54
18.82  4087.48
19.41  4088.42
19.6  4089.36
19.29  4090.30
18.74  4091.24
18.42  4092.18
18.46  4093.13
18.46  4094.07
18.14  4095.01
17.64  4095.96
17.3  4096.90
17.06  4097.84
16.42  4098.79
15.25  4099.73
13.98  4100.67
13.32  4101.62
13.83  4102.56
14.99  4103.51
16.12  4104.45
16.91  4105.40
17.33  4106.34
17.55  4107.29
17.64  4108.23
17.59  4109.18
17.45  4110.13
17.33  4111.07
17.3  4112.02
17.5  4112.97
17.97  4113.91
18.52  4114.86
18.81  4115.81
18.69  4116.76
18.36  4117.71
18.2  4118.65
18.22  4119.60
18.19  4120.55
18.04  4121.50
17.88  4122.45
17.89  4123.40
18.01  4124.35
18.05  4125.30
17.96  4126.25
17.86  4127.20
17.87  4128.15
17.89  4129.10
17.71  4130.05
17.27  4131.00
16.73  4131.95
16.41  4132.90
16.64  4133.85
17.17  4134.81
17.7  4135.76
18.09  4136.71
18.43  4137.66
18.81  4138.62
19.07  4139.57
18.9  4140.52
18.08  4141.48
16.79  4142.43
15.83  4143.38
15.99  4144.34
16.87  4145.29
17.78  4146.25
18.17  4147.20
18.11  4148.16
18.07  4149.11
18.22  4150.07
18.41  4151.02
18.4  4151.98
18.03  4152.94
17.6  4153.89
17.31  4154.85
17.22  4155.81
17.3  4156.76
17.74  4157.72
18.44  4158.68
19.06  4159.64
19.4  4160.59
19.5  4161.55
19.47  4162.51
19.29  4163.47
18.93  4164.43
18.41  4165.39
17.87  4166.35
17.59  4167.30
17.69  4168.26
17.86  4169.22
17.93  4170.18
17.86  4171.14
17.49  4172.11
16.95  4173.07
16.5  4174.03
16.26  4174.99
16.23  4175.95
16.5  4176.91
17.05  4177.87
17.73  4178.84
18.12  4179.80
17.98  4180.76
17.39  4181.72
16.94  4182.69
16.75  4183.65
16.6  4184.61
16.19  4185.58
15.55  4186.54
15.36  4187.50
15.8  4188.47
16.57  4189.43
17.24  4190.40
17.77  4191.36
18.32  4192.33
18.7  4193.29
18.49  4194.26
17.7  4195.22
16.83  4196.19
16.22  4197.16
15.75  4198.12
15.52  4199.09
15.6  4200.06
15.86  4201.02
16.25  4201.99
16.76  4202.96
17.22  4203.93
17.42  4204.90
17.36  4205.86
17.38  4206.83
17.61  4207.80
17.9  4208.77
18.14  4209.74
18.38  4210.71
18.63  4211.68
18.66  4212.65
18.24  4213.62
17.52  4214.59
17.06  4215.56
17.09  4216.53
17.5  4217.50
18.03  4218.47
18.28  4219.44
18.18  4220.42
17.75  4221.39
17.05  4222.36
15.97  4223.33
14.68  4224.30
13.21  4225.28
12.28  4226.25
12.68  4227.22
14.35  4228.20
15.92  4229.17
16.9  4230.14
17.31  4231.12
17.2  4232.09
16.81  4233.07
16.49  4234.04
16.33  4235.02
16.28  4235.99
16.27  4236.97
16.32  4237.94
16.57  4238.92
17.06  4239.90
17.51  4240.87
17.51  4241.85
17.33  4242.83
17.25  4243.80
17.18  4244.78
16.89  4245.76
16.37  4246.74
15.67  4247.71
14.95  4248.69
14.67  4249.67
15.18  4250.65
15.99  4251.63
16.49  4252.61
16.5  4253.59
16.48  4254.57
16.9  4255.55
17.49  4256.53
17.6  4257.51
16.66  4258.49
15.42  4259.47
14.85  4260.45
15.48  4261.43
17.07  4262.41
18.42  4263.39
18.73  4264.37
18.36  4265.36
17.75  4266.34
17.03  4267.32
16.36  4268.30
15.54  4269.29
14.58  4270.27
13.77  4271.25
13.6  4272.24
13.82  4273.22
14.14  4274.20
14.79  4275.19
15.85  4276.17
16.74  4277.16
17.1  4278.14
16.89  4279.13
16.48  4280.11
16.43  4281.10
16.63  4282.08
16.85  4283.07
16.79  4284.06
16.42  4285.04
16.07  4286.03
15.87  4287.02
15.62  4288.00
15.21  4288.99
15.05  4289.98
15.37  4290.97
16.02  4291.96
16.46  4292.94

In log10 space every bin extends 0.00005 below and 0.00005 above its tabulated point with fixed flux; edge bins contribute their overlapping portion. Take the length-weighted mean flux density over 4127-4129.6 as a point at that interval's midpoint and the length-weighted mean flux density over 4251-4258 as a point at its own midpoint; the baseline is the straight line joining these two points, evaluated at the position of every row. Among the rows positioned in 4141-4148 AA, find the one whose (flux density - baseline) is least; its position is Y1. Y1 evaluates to 4143.38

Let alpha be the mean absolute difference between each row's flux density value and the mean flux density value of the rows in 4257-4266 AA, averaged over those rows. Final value 1.2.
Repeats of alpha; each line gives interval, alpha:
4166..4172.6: 0.1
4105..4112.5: 0.2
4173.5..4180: 0.6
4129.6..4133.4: 0.5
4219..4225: 1.1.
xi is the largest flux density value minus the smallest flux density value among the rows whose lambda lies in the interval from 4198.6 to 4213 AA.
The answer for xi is 3.1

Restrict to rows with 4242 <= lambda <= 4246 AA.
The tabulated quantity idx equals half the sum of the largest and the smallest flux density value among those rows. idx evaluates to 17.1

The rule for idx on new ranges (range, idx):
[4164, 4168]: 18.3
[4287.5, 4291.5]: 15.3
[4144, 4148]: 17.1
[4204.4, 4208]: 17.5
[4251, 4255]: 16.2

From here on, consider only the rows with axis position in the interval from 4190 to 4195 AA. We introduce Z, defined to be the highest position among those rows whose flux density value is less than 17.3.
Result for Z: 4190.40 AA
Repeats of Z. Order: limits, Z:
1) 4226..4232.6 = 4232.09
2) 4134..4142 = 4134.81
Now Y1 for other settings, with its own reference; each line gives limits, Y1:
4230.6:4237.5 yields 4236.97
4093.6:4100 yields 4099.73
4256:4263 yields 4260.45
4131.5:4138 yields 4132.90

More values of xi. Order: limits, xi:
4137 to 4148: 3.2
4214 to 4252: 6.0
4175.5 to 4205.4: 3.3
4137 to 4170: 3.7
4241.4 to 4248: 1.8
